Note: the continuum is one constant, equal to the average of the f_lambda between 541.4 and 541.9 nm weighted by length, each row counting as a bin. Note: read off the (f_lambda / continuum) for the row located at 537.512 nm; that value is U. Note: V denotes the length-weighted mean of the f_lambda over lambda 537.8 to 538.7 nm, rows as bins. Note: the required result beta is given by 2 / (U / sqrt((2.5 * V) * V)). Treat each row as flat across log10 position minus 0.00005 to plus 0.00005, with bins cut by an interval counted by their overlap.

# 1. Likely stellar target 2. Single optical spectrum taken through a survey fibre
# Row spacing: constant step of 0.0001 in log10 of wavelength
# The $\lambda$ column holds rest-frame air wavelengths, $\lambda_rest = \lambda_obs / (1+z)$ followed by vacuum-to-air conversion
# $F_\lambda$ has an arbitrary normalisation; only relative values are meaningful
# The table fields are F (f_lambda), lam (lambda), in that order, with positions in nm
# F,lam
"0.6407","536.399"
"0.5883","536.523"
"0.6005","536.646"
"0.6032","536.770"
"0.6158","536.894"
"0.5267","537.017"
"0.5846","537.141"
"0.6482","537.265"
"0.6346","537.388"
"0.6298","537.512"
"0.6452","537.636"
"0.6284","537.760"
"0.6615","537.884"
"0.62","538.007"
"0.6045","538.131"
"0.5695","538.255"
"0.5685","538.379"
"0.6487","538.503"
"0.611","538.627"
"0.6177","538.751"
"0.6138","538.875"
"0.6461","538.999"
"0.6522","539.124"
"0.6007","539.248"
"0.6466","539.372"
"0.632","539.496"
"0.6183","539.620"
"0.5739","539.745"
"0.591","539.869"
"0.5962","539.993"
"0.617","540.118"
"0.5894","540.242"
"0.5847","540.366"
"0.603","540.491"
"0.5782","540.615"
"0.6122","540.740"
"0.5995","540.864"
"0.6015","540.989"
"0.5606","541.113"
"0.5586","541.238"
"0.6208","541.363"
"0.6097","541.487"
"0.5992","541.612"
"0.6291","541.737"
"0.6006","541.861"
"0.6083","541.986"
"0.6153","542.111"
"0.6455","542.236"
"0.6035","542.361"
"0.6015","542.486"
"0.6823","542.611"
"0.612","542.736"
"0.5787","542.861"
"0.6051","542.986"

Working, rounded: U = 1.03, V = 0.61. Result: 1.88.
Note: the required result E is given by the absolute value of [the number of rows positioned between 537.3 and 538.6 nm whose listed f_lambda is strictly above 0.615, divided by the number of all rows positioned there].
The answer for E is 0.70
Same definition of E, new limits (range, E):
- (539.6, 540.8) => 0.20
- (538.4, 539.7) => 0.70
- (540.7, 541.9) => 0.20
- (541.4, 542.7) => 0.40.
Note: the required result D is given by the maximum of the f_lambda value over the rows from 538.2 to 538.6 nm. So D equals 0.6487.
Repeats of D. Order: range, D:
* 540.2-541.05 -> 0.6122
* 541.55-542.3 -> 0.6455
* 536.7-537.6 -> 0.6482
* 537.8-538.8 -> 0.6615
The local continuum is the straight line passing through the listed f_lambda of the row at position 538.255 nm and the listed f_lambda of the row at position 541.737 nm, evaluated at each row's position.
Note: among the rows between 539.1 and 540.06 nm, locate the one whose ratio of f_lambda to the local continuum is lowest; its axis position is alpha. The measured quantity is 539.745 nm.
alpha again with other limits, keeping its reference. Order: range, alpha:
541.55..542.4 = 542.361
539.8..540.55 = 540.366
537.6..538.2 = 538.131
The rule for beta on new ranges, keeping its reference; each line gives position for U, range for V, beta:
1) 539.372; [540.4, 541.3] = 1.76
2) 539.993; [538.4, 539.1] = 2.03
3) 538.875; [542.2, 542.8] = 1.98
